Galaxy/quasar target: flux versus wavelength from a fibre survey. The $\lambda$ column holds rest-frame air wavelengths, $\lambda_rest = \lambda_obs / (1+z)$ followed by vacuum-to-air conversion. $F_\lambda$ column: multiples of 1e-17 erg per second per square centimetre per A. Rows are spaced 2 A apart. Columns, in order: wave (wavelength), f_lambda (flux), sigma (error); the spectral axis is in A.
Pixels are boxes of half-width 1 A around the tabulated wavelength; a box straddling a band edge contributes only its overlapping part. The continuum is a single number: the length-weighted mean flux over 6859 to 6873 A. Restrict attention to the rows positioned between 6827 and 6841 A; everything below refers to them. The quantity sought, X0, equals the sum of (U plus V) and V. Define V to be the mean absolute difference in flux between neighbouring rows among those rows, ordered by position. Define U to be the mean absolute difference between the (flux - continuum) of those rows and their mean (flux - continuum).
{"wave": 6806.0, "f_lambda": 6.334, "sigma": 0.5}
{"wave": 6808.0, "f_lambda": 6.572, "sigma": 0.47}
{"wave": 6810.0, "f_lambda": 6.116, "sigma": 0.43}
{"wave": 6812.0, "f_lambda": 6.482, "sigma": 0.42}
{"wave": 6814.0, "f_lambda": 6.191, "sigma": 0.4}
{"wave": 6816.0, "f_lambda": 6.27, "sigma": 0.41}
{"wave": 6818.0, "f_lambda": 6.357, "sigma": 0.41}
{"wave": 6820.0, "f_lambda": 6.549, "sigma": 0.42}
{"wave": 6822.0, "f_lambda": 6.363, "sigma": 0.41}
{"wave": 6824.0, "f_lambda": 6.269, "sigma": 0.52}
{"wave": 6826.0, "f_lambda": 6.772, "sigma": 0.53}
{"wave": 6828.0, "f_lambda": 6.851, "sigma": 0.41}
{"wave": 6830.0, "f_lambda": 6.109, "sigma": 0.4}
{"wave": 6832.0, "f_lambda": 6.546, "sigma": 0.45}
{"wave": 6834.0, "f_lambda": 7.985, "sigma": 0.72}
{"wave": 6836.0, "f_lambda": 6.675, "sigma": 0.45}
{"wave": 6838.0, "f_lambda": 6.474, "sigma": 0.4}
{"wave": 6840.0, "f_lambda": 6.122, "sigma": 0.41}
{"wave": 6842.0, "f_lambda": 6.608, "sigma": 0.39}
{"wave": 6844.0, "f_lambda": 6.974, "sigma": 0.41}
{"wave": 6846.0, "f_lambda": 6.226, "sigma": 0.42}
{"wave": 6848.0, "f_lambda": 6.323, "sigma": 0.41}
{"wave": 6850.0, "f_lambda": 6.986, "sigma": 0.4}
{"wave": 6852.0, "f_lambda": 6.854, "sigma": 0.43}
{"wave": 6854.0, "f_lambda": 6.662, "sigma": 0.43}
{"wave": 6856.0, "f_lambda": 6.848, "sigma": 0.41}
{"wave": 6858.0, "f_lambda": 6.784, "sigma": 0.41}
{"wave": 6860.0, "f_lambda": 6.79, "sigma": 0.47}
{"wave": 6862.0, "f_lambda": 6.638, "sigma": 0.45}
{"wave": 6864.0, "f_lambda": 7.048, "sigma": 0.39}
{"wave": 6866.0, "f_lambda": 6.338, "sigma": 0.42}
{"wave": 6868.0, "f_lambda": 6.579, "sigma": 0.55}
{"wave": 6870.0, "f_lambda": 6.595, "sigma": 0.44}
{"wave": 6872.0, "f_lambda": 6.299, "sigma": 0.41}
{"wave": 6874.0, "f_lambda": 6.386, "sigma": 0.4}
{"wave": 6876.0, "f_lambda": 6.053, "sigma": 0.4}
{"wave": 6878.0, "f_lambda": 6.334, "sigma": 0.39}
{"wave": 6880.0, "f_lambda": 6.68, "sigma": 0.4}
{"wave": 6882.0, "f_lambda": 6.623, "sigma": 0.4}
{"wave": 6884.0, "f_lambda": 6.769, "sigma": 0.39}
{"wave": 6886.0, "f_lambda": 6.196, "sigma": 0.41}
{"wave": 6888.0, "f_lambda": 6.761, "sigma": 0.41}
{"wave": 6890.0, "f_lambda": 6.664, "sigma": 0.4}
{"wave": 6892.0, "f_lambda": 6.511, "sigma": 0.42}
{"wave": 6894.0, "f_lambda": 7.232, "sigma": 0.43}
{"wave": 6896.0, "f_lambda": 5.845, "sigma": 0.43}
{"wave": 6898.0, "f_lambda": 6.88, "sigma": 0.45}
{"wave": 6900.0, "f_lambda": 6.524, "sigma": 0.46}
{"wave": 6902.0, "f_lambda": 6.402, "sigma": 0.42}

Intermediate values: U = 0.42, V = 0.75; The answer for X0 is 1.9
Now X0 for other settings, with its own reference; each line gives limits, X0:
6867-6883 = 0.6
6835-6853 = 1.0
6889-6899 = 2.0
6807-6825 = 0.6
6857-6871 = 0.7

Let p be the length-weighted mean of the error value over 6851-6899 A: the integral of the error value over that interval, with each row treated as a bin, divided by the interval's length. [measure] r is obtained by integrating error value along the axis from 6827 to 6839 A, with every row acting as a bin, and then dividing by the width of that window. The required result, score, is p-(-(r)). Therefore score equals 0.894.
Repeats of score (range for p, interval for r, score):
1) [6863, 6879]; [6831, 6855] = 0.868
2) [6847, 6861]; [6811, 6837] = 0.881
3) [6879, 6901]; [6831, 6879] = 0.854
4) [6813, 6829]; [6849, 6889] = 0.859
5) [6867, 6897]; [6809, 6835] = 0.875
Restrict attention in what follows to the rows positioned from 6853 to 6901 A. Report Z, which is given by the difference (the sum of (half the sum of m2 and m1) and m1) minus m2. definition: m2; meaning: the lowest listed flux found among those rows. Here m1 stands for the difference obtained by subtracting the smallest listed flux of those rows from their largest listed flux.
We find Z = -0.8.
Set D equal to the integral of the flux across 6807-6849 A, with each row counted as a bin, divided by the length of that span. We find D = 6.52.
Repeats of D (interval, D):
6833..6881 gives 6.64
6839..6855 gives 6.59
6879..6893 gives 6.60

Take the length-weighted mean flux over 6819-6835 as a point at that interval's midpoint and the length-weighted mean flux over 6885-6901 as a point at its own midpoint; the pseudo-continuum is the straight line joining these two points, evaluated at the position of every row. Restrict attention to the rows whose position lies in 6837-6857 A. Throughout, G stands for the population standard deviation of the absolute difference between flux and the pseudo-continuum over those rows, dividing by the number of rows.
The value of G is 0.15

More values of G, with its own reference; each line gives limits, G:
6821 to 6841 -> 0.36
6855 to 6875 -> 0.13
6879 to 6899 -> 0.24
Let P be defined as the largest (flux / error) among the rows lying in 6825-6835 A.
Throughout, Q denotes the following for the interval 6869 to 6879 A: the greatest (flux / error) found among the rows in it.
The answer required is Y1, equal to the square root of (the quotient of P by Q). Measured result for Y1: 1.014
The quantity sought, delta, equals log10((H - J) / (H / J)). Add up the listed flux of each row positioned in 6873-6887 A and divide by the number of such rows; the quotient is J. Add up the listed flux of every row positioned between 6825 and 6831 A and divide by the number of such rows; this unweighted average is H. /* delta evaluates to -0.9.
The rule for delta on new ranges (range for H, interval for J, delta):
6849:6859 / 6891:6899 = -0.7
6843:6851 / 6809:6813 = -0.5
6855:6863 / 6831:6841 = -2.3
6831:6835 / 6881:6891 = -0.2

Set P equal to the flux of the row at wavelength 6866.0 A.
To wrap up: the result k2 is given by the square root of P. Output 2.52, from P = 6.338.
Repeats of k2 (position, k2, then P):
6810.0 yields 2.47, 6.116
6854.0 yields 2.58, 6.662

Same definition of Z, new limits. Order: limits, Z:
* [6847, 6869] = -2.1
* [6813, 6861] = -0.2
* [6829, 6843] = -0.2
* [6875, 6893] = -2.0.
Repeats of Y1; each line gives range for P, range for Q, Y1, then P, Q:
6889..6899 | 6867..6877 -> 1.026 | 16.8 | 16.0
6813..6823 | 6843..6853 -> 0.945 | 15.6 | 17.5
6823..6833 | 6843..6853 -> 0.978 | 16.7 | 17.5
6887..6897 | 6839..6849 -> 0.994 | 16.8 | 17.0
